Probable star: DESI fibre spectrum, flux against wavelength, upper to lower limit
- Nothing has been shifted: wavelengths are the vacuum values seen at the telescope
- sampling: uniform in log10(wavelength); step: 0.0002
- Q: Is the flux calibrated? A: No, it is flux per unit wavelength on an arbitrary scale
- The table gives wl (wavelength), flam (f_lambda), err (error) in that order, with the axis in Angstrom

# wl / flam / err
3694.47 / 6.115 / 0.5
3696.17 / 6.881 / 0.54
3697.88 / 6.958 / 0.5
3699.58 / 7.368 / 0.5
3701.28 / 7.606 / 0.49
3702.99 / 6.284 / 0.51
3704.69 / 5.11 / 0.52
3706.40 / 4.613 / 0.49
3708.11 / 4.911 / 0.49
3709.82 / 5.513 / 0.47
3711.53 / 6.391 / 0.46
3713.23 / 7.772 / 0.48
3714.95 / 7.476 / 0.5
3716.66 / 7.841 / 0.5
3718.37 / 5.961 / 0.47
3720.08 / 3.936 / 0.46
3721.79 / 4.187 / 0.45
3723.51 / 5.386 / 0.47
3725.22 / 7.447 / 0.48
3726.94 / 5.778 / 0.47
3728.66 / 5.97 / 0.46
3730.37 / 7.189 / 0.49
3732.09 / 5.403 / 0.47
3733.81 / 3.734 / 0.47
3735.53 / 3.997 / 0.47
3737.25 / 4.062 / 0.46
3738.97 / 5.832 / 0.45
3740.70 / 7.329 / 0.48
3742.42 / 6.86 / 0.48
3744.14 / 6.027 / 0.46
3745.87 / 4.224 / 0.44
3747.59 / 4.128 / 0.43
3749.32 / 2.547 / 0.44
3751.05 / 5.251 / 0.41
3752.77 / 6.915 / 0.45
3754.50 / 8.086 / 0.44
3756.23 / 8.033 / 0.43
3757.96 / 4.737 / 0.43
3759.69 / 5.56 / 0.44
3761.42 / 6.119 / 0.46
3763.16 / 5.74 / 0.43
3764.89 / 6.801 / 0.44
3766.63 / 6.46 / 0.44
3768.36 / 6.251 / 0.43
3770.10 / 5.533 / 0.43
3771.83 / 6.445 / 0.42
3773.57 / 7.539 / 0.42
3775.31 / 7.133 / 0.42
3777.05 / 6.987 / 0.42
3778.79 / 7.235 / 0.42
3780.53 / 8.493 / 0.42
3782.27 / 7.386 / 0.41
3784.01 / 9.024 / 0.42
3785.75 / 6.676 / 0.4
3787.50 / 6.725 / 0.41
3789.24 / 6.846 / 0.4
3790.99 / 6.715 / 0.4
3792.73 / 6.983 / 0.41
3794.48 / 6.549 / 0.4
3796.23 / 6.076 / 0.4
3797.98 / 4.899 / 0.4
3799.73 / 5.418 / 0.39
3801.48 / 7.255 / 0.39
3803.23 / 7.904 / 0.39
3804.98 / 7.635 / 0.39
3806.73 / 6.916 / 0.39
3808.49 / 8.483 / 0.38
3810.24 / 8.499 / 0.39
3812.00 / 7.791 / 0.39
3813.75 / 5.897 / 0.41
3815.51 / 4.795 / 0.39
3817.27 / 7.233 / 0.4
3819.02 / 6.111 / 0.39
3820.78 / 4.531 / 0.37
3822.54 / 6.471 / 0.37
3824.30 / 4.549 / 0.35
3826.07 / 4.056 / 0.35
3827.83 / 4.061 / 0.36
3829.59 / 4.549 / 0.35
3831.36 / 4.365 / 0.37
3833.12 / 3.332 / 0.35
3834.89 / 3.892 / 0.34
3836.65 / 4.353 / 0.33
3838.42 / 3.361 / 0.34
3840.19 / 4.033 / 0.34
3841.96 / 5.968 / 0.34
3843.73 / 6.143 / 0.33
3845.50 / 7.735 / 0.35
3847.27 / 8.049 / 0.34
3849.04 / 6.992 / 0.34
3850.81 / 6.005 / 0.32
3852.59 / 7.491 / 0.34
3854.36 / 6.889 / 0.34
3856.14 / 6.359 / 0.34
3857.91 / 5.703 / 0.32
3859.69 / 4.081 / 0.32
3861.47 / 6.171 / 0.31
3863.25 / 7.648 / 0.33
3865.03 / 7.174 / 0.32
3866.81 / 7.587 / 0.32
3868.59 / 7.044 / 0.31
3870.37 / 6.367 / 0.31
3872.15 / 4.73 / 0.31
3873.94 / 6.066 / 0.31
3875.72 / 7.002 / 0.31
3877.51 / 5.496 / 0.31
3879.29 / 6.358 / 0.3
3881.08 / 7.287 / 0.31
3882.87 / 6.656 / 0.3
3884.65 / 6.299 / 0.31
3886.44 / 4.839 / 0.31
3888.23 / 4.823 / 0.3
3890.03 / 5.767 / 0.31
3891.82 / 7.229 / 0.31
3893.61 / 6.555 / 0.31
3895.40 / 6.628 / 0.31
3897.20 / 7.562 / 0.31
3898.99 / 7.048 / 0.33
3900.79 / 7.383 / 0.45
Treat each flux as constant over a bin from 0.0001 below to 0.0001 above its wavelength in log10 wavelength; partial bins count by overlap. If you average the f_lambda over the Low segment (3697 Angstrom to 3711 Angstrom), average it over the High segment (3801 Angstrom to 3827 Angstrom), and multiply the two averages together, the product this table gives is 39.5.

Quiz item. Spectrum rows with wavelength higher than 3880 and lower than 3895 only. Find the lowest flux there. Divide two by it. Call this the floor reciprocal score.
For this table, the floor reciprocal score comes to 0.41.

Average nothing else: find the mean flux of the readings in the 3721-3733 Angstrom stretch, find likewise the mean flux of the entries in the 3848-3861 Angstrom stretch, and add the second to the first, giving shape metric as 12.1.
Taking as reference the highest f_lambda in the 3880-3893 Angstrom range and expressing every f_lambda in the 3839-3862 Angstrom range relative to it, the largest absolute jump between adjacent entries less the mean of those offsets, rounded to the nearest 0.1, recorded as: 3.1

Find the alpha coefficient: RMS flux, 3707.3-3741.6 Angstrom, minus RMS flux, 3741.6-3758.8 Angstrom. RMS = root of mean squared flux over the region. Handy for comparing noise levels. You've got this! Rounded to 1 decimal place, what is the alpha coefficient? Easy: 0.0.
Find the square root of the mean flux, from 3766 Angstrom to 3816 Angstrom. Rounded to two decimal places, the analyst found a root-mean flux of 2.63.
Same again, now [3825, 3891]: 2.41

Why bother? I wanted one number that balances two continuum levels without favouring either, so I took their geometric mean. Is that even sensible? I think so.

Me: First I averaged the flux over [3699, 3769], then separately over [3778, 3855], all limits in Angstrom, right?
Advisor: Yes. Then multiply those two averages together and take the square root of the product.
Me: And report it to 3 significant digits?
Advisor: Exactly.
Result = 6.05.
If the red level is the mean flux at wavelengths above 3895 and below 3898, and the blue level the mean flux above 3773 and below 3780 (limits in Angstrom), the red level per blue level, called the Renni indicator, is 1.0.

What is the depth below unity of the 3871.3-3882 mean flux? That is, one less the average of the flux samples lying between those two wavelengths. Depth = -5.2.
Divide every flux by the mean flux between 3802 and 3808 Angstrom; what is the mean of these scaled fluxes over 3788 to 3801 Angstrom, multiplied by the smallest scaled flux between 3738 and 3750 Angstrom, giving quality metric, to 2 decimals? 0.28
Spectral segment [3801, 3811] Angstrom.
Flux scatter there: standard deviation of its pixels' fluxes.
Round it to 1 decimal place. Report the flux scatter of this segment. 0.6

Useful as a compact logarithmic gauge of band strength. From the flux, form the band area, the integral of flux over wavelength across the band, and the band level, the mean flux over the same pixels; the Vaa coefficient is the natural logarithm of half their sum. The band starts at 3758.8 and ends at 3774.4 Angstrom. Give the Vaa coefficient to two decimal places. 3.95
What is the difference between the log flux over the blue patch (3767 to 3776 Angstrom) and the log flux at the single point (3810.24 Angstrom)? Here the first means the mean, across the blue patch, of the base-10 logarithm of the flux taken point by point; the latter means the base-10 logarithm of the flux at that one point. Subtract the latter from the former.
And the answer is -0.11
